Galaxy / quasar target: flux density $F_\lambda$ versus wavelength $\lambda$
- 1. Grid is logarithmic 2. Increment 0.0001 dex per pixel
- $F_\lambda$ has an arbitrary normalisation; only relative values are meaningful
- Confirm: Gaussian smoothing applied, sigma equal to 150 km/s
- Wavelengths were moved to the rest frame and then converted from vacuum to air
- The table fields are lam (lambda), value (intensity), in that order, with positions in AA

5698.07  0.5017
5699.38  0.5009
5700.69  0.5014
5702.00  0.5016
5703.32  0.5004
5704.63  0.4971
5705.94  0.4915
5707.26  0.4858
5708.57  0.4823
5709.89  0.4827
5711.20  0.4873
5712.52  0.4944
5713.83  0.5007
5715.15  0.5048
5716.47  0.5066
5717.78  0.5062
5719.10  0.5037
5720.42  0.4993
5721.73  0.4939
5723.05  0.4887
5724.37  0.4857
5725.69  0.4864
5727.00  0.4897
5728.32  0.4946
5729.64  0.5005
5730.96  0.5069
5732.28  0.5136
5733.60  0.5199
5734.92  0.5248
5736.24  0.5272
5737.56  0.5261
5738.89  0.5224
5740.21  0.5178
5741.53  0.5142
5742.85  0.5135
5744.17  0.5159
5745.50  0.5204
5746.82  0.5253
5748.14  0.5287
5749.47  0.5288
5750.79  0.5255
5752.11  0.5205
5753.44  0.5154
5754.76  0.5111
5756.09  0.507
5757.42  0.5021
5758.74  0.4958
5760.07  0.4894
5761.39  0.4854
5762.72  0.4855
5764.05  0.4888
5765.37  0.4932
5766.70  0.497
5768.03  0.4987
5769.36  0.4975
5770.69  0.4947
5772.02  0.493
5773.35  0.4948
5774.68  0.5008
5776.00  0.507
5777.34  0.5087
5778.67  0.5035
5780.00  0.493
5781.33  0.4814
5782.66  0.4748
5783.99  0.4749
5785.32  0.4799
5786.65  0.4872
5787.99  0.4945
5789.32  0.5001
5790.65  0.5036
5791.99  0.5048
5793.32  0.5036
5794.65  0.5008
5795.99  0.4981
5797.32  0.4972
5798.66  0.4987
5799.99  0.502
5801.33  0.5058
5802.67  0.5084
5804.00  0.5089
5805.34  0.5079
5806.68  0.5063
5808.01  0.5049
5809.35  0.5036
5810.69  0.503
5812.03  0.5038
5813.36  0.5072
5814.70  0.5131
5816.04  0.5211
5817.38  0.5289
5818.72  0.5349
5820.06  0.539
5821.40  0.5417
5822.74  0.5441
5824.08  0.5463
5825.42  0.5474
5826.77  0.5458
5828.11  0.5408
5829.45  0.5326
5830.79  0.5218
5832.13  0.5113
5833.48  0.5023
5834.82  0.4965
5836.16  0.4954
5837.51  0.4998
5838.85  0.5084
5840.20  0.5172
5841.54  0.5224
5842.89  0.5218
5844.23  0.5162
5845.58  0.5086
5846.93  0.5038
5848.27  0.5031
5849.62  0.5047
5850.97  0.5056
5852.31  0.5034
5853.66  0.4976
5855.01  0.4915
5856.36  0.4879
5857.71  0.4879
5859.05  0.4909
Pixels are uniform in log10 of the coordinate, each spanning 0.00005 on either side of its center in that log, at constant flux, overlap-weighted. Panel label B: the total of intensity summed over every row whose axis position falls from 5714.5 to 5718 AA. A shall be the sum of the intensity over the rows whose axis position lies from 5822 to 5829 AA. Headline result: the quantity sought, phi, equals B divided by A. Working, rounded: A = 2.72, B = 1.52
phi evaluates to 0.56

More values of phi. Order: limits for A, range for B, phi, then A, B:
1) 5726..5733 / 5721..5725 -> 0.59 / 2.51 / 1.47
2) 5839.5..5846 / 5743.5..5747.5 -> 0.60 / 2.59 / 1.56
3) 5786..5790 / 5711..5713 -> 0.66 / 1.48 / 0.98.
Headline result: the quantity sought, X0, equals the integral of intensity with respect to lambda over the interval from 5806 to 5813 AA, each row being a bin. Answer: 3.53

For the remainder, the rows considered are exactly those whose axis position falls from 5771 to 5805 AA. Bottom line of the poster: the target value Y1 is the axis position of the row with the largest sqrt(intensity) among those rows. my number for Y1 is 5804.00 AA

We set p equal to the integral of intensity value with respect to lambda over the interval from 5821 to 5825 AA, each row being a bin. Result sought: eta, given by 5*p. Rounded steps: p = 2.179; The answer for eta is 10.9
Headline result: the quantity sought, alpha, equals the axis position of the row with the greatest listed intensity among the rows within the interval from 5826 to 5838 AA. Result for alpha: 5826.77 AA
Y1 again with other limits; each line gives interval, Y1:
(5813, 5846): 5825.42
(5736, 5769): 5749.47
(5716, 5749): 5748.14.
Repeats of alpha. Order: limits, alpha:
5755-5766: 5756.09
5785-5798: 5791.99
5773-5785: 5777.34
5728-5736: 5734.92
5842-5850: 5842.89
